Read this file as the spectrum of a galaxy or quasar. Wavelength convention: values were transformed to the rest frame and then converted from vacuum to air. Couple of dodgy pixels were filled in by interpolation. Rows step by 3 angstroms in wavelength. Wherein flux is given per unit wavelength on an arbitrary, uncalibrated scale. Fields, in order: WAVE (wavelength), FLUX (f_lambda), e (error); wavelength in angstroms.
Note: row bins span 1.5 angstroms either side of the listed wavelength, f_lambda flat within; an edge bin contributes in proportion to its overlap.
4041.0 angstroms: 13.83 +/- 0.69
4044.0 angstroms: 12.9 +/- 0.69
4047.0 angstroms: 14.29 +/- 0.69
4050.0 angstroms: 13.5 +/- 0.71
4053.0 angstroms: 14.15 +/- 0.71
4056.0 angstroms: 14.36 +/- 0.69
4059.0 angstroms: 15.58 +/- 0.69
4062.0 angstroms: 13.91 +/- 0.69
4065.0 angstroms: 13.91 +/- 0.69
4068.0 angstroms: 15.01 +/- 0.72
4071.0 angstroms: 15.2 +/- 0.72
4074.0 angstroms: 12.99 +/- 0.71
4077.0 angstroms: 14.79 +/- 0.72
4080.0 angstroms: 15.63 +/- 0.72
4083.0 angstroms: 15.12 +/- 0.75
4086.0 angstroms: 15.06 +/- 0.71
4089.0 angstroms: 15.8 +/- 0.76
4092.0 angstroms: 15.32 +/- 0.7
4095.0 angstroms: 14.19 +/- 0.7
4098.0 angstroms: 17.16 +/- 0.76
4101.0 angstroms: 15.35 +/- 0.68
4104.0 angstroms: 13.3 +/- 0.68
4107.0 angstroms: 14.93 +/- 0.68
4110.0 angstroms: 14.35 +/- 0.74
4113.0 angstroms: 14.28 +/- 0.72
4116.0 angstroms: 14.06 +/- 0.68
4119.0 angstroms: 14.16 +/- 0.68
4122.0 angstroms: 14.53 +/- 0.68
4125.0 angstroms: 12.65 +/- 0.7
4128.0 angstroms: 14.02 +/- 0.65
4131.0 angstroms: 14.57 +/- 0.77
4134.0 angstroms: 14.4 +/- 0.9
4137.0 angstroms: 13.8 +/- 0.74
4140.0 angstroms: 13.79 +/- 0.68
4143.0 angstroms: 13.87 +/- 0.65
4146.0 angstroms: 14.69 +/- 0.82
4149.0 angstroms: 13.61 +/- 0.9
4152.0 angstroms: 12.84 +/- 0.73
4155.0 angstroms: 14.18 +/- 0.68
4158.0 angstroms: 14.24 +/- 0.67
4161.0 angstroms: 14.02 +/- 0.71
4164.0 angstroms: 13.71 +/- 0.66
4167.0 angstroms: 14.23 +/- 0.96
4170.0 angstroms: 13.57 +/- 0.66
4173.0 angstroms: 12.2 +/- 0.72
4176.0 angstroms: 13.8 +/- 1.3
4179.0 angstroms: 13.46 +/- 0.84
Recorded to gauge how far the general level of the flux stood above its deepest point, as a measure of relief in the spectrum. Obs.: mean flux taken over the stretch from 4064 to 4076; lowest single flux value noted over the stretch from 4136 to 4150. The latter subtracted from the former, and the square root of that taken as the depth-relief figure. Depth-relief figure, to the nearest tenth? 0.8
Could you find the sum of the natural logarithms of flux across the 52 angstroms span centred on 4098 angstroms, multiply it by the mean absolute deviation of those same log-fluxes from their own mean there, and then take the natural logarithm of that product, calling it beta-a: 0.8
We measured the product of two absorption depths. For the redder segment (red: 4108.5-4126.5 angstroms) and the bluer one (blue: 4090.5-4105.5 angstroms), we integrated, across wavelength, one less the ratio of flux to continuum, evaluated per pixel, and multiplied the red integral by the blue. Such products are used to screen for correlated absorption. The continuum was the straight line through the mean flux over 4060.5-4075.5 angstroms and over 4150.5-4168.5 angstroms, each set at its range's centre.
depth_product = -0.025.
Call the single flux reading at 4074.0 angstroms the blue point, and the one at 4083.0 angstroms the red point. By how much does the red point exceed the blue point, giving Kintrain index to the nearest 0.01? 2.13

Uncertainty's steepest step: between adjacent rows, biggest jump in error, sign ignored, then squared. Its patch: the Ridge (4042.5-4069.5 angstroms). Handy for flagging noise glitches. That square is 0.00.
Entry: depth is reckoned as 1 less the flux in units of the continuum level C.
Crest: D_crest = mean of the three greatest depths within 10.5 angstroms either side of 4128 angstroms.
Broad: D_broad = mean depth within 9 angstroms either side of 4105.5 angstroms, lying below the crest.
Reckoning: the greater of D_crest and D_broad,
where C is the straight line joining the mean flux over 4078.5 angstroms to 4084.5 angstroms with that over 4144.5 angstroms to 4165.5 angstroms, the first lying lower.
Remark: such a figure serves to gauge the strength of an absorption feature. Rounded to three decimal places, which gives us 0.064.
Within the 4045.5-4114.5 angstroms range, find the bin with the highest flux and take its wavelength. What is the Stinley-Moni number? 4098.0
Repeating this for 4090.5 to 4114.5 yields 4098.0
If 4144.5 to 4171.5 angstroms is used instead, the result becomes 4146.0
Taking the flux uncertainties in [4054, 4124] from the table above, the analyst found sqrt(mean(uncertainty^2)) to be 0.708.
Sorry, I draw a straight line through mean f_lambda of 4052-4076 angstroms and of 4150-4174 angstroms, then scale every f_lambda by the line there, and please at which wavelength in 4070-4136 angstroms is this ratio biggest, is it 4098.0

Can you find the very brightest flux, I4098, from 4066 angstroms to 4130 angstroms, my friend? 17.16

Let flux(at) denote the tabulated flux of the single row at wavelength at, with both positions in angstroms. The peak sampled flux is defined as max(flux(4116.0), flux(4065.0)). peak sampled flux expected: 14.1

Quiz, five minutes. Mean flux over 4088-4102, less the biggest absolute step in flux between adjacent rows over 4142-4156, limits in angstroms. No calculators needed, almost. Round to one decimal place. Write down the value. 14.2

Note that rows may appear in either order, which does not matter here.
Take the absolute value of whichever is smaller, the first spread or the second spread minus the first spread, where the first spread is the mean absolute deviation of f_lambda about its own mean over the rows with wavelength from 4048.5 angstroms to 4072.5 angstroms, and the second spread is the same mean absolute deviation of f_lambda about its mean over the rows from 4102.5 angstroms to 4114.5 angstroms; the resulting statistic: 0.15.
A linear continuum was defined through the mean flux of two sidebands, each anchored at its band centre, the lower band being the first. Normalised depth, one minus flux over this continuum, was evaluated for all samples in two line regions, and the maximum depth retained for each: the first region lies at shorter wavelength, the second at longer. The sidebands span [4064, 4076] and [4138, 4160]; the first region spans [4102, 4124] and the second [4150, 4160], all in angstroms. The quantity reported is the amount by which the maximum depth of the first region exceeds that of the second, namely -0.02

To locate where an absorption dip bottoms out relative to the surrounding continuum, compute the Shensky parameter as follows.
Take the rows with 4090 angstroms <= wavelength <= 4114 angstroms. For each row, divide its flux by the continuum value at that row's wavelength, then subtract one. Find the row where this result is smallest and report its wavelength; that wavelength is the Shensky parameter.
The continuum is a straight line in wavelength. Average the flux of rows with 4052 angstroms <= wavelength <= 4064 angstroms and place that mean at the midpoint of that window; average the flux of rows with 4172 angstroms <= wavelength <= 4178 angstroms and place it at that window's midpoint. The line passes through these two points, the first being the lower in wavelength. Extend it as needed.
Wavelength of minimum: 4104.0 angstroms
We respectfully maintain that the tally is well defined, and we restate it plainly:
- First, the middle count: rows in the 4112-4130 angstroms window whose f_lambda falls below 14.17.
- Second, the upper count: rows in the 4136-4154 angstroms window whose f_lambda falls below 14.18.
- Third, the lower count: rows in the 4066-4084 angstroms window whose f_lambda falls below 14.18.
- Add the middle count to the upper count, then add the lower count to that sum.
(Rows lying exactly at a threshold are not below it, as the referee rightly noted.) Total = 10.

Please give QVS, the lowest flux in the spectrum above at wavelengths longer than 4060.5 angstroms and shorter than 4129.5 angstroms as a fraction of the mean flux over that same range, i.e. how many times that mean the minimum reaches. 0.87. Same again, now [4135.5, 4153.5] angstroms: 0.93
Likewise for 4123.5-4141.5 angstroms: 0.91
